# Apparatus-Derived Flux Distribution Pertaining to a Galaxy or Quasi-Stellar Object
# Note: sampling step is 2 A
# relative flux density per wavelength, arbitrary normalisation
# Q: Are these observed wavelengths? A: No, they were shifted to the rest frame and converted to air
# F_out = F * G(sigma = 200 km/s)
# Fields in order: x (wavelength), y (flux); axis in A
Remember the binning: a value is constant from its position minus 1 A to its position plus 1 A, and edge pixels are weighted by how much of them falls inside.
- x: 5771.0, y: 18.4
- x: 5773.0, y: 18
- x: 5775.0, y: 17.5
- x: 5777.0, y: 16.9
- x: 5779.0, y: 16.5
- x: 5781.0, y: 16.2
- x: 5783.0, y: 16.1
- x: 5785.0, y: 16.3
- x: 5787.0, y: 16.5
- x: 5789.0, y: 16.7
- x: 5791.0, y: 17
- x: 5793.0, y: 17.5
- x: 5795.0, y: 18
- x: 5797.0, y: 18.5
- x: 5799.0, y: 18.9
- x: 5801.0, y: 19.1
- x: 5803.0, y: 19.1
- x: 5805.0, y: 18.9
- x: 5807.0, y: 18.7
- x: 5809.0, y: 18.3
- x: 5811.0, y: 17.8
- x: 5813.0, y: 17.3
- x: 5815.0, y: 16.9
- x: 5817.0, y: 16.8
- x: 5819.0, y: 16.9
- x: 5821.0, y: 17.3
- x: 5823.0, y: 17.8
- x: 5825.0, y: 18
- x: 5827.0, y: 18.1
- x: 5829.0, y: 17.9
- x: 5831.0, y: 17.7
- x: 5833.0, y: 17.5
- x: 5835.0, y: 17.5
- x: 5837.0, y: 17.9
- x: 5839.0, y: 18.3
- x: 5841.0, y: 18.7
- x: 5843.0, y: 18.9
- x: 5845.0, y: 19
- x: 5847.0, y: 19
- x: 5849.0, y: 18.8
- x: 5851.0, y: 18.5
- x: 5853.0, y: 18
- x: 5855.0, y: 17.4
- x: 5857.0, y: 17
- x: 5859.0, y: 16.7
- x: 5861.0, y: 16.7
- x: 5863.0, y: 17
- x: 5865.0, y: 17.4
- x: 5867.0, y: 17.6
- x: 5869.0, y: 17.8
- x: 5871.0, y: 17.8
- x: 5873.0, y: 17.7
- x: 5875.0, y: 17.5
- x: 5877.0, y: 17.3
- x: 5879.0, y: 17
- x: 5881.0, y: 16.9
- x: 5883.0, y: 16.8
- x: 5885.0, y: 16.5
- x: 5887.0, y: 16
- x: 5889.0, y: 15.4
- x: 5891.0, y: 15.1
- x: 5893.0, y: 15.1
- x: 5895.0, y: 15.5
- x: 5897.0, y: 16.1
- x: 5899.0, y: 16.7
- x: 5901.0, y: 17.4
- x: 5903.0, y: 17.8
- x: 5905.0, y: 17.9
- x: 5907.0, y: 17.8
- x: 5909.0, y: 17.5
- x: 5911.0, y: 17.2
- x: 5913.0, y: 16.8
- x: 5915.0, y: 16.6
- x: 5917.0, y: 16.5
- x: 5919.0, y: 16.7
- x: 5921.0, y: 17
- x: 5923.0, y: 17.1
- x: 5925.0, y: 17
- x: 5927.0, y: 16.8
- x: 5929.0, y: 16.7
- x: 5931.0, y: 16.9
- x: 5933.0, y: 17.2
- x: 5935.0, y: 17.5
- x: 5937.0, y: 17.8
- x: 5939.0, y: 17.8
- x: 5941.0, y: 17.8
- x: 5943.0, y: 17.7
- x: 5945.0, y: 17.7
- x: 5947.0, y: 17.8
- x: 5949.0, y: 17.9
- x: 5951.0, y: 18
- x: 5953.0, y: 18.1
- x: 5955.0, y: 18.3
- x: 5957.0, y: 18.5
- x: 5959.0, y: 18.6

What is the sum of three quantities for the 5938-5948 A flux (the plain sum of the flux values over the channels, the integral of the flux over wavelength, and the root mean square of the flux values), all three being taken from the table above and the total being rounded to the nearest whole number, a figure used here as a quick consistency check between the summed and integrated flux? 284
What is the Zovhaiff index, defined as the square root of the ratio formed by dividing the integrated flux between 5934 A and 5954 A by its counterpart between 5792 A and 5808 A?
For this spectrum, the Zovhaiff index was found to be 1.09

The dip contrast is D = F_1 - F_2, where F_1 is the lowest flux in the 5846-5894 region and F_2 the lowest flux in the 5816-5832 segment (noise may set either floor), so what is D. -1.7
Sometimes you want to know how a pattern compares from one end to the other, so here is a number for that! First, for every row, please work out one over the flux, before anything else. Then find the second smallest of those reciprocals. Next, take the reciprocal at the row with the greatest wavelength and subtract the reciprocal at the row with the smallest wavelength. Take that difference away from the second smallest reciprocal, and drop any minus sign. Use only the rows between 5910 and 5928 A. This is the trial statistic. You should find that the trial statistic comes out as 0.0571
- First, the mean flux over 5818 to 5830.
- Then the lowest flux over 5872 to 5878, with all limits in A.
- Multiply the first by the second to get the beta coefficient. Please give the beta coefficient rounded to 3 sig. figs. 306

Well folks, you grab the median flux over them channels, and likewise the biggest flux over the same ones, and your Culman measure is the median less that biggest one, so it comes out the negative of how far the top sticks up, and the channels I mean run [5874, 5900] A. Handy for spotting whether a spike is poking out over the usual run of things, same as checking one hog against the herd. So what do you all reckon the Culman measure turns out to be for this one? -1.00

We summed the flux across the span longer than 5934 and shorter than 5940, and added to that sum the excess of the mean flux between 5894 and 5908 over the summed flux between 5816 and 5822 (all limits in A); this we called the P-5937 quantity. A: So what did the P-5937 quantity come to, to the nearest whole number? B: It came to 19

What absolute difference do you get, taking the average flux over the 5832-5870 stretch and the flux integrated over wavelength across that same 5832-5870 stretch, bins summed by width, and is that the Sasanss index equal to 662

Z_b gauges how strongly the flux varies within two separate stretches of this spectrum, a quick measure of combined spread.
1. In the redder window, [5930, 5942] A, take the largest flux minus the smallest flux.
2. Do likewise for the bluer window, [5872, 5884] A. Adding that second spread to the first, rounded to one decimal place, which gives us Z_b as 1.8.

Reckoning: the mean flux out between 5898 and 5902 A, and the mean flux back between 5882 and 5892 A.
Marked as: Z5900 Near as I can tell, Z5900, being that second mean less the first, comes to -1.1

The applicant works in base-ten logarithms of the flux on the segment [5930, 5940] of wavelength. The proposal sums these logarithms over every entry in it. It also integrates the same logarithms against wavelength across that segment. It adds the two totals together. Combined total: 18.6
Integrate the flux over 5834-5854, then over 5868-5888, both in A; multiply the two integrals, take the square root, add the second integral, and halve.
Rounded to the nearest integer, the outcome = 349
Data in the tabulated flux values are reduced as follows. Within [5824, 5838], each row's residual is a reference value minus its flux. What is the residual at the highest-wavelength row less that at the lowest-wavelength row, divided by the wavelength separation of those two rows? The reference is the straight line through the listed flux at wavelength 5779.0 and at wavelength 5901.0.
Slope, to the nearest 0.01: 0.02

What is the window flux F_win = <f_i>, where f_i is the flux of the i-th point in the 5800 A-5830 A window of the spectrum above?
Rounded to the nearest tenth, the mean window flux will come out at 17.9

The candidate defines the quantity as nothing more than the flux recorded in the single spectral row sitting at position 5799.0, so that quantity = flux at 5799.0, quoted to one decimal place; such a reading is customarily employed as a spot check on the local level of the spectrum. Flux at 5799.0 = 18.9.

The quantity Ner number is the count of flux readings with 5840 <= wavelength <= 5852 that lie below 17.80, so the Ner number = 0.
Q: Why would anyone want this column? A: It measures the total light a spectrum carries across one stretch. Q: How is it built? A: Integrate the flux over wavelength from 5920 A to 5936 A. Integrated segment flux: 272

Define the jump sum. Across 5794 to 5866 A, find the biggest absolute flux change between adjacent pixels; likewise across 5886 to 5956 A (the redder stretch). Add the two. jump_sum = 1.30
